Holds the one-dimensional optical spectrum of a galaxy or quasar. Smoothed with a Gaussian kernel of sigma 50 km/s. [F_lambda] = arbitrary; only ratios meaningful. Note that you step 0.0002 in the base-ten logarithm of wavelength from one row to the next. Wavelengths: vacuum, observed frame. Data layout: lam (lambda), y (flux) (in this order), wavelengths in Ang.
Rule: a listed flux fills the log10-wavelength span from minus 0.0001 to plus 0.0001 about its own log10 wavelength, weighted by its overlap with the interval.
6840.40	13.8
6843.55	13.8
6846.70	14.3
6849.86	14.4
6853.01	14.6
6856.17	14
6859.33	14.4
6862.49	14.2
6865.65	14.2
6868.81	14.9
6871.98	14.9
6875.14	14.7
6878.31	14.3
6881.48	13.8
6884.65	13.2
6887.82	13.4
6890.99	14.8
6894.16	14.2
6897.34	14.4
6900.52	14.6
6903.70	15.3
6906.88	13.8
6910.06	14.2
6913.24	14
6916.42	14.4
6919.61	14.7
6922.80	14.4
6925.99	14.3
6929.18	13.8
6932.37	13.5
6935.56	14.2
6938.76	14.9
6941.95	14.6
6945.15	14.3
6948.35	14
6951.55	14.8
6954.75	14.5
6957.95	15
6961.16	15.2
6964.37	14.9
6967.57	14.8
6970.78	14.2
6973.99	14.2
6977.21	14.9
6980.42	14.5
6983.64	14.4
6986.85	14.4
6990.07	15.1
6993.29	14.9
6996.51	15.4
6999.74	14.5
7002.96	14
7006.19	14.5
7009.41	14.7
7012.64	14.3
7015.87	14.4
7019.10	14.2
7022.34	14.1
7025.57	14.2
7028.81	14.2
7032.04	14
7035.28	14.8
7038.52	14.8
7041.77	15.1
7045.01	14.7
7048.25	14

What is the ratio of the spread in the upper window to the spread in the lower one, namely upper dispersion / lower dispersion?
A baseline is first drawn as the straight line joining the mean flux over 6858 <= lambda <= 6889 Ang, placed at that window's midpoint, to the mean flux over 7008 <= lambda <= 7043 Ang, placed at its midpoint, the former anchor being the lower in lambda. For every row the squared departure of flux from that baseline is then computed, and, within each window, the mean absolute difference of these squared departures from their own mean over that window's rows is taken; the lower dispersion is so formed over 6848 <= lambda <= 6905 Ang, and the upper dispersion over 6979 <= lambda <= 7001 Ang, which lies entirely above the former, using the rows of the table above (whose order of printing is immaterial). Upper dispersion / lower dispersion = 1.1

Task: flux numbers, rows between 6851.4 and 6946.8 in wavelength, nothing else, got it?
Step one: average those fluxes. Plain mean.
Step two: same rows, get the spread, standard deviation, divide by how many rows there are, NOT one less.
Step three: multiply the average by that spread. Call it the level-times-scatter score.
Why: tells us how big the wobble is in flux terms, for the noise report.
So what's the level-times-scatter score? 6.7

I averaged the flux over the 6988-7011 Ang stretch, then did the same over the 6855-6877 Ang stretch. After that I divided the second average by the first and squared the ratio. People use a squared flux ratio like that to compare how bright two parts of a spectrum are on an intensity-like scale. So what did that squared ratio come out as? 0.97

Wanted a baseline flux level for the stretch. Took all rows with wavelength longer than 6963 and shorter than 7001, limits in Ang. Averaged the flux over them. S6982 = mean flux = 14.7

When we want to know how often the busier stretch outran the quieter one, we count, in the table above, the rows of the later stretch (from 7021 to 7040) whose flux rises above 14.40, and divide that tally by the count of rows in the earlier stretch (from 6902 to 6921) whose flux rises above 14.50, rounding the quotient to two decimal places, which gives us 1.00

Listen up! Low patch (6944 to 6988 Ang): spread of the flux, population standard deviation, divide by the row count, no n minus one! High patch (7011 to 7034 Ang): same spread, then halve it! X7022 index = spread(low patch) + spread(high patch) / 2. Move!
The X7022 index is 0.40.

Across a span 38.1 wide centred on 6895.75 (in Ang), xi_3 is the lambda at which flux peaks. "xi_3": 6903.70 Ang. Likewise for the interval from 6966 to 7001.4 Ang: 6996.51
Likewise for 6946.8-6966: 6961.16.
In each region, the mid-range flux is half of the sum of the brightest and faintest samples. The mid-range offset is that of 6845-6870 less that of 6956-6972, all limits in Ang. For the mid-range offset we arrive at -0.25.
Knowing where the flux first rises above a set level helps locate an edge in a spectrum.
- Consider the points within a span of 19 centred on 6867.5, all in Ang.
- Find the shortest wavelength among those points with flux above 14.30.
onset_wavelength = 6859.33 Ang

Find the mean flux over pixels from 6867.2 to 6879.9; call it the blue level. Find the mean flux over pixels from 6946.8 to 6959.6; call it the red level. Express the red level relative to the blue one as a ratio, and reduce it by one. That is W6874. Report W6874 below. -0.01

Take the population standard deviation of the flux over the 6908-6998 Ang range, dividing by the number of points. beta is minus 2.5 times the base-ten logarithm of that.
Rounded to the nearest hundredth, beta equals 0.91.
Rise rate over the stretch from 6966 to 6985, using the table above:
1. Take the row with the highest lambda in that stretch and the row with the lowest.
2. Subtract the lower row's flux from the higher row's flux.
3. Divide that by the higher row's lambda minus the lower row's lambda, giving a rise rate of -0.025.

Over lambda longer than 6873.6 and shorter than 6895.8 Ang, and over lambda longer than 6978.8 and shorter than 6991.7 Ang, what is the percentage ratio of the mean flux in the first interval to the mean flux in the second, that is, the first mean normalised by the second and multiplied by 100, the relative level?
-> 96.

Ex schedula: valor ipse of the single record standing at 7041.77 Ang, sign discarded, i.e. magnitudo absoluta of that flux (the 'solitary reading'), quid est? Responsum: 15.1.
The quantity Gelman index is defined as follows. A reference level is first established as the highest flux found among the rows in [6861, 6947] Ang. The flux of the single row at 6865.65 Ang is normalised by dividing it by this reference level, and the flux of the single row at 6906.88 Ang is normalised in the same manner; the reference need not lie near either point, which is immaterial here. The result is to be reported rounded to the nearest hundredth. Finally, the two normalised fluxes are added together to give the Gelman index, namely 1.83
